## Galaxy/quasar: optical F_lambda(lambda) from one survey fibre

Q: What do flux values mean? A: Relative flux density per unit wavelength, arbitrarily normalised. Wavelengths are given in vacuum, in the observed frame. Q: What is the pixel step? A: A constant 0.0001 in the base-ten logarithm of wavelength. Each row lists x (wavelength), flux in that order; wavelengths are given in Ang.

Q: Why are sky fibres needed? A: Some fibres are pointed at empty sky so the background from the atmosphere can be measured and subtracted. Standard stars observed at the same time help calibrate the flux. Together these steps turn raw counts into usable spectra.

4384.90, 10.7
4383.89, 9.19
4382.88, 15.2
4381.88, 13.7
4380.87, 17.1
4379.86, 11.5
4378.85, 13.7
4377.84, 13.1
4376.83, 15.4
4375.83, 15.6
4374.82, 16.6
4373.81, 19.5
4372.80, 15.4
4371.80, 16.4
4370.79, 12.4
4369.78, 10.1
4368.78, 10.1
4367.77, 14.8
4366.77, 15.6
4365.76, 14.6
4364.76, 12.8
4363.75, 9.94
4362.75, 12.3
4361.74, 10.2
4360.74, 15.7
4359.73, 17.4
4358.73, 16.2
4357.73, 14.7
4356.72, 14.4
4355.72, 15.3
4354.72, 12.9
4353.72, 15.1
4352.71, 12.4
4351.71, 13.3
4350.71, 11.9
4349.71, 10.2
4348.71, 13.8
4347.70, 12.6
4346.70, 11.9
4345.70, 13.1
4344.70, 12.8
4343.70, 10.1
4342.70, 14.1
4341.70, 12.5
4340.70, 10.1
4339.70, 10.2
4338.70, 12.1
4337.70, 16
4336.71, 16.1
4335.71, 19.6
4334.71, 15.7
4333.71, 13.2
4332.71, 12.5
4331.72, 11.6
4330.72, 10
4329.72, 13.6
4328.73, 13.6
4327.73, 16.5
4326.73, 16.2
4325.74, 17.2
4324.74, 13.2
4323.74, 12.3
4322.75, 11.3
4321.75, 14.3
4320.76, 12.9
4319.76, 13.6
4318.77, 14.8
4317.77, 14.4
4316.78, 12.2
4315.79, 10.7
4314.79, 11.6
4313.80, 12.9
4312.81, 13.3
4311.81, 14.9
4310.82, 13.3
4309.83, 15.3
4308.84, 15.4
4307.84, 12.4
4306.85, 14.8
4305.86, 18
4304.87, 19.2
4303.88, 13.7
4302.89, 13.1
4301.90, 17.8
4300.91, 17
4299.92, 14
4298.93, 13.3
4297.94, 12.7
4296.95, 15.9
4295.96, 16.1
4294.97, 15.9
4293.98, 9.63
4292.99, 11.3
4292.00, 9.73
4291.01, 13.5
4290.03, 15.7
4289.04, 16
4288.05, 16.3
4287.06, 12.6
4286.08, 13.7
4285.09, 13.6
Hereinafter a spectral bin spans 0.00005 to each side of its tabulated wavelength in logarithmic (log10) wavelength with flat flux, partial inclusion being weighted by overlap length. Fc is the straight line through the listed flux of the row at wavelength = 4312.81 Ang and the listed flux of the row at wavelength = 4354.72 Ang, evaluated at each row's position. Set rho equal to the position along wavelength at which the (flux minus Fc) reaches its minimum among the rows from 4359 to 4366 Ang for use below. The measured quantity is 4363.75 Ang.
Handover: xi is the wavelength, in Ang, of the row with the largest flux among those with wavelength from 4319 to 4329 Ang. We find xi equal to 4325.74 Ang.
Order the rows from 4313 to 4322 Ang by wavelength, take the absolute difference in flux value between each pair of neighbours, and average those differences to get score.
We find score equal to 1.2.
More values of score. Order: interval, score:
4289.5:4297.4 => 2.3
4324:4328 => 1.8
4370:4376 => 2.6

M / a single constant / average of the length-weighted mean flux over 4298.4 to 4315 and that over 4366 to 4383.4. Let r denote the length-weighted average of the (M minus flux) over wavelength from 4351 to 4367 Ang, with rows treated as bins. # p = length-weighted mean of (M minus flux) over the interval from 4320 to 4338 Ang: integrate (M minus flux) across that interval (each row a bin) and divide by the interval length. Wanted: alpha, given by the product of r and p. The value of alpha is 0.3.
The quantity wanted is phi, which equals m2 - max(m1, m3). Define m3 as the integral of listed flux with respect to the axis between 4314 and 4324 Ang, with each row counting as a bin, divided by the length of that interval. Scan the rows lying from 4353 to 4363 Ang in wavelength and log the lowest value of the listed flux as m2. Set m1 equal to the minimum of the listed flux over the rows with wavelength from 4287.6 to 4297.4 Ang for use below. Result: -2.6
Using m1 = 9.63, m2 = 10.2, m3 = 12.8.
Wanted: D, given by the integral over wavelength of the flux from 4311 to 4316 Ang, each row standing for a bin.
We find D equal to 64.1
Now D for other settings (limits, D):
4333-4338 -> 79.9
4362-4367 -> 63.8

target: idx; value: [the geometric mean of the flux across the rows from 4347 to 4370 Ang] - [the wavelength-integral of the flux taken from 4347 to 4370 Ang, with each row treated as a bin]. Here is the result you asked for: -294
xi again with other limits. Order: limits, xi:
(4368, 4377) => 4373.81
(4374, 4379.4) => 4374.82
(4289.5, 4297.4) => 4295.96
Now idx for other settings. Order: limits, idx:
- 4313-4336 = -299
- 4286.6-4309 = -311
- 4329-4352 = -284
